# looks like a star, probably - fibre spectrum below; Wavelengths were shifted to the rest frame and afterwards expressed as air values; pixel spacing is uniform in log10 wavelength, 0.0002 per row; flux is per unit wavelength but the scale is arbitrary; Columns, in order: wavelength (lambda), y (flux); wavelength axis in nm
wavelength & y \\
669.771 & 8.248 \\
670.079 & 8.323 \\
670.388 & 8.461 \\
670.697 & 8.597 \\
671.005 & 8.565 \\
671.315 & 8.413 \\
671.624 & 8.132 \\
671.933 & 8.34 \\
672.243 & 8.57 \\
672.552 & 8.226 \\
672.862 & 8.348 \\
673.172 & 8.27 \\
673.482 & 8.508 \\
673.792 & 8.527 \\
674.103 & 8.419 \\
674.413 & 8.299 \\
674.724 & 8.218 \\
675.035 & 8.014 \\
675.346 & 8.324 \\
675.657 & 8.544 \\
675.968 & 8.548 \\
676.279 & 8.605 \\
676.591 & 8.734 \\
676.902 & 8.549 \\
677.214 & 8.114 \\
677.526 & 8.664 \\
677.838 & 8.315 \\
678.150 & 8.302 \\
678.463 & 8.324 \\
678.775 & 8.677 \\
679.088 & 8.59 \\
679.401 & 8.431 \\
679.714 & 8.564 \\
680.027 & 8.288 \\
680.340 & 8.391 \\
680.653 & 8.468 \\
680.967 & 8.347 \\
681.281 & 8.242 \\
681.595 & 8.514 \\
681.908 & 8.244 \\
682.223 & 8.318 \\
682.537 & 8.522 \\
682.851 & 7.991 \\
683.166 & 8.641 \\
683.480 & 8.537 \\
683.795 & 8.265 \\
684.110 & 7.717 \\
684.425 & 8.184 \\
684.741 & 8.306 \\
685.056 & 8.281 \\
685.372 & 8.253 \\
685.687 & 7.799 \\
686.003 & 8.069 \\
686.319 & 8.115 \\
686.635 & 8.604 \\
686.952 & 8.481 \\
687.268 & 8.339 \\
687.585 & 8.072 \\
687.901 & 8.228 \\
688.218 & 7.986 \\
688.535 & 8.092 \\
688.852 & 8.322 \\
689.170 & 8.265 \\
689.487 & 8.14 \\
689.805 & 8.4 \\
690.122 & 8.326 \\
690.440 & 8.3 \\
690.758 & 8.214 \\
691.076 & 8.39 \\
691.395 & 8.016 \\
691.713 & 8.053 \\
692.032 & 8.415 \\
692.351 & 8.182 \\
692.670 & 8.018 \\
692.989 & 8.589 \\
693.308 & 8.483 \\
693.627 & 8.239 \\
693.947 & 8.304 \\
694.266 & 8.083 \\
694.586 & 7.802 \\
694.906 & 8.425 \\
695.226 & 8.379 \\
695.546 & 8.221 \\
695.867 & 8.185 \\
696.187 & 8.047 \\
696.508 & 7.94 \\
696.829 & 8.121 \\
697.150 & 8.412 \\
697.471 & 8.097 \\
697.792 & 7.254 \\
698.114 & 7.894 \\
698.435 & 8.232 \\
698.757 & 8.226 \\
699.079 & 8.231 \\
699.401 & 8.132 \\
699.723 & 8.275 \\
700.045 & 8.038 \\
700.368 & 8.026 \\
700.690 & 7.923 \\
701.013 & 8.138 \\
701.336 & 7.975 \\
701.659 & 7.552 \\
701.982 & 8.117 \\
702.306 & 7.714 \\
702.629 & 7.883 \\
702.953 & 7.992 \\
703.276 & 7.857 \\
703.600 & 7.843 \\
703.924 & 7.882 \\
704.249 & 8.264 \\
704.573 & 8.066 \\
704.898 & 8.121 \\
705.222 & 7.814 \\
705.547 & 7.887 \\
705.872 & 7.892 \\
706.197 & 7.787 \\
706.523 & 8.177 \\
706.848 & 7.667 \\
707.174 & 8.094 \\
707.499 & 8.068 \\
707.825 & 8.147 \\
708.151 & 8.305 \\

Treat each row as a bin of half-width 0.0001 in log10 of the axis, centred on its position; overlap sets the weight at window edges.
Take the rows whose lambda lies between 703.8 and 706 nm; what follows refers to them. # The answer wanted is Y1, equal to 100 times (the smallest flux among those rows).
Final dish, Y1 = 781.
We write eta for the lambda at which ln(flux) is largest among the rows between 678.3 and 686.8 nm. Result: 678.775 nm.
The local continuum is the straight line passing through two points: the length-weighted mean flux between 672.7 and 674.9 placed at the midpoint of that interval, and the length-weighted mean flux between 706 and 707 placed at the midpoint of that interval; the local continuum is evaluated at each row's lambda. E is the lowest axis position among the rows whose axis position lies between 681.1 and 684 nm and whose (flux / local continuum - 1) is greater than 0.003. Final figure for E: 681.595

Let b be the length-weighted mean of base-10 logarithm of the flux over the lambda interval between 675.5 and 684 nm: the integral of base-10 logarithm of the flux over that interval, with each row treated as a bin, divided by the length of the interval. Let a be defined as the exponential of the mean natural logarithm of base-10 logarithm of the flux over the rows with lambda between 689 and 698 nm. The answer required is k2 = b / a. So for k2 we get 1.01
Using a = 0.913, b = 0.926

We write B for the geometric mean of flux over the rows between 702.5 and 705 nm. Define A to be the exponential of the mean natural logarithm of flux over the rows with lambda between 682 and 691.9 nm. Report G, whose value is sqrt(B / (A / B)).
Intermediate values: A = 8.23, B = 8.0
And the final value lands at 2.78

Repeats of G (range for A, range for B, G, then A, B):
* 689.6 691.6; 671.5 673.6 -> 2.90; 8.27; 8.3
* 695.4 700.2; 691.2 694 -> 2.90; 8.08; 8.3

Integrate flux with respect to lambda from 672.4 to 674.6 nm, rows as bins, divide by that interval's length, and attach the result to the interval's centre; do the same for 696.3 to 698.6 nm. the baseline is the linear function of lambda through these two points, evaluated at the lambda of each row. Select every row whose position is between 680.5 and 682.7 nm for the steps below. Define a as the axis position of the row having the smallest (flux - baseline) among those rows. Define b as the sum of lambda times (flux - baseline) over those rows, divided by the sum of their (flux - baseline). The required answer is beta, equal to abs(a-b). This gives 0.39 nm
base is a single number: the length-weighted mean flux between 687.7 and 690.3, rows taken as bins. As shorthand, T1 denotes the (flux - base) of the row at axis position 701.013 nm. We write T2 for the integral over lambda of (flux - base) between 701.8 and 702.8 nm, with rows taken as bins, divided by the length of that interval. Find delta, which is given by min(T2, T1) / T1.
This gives 3.9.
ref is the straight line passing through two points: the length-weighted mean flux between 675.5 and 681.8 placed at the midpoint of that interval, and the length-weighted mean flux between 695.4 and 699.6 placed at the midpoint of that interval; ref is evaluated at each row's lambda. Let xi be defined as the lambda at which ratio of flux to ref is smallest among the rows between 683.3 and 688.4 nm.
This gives 684.110 nm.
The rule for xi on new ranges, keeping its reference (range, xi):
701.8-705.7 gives 702.306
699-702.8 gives 701.659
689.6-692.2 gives 691.395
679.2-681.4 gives 681.281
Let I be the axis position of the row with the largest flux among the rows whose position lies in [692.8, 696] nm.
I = 692.989 nm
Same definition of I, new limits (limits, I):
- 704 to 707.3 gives 704.249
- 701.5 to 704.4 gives 704.249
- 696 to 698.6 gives 697.150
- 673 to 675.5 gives 673.792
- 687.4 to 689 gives 688.852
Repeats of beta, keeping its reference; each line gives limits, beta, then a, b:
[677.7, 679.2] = 0.71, 678.150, 678.86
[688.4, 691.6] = 1.34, 691.395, 690.05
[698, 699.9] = 1.05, 698.114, 699.16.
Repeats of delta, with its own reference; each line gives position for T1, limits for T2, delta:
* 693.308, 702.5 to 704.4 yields -1.0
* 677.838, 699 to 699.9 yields -0.1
